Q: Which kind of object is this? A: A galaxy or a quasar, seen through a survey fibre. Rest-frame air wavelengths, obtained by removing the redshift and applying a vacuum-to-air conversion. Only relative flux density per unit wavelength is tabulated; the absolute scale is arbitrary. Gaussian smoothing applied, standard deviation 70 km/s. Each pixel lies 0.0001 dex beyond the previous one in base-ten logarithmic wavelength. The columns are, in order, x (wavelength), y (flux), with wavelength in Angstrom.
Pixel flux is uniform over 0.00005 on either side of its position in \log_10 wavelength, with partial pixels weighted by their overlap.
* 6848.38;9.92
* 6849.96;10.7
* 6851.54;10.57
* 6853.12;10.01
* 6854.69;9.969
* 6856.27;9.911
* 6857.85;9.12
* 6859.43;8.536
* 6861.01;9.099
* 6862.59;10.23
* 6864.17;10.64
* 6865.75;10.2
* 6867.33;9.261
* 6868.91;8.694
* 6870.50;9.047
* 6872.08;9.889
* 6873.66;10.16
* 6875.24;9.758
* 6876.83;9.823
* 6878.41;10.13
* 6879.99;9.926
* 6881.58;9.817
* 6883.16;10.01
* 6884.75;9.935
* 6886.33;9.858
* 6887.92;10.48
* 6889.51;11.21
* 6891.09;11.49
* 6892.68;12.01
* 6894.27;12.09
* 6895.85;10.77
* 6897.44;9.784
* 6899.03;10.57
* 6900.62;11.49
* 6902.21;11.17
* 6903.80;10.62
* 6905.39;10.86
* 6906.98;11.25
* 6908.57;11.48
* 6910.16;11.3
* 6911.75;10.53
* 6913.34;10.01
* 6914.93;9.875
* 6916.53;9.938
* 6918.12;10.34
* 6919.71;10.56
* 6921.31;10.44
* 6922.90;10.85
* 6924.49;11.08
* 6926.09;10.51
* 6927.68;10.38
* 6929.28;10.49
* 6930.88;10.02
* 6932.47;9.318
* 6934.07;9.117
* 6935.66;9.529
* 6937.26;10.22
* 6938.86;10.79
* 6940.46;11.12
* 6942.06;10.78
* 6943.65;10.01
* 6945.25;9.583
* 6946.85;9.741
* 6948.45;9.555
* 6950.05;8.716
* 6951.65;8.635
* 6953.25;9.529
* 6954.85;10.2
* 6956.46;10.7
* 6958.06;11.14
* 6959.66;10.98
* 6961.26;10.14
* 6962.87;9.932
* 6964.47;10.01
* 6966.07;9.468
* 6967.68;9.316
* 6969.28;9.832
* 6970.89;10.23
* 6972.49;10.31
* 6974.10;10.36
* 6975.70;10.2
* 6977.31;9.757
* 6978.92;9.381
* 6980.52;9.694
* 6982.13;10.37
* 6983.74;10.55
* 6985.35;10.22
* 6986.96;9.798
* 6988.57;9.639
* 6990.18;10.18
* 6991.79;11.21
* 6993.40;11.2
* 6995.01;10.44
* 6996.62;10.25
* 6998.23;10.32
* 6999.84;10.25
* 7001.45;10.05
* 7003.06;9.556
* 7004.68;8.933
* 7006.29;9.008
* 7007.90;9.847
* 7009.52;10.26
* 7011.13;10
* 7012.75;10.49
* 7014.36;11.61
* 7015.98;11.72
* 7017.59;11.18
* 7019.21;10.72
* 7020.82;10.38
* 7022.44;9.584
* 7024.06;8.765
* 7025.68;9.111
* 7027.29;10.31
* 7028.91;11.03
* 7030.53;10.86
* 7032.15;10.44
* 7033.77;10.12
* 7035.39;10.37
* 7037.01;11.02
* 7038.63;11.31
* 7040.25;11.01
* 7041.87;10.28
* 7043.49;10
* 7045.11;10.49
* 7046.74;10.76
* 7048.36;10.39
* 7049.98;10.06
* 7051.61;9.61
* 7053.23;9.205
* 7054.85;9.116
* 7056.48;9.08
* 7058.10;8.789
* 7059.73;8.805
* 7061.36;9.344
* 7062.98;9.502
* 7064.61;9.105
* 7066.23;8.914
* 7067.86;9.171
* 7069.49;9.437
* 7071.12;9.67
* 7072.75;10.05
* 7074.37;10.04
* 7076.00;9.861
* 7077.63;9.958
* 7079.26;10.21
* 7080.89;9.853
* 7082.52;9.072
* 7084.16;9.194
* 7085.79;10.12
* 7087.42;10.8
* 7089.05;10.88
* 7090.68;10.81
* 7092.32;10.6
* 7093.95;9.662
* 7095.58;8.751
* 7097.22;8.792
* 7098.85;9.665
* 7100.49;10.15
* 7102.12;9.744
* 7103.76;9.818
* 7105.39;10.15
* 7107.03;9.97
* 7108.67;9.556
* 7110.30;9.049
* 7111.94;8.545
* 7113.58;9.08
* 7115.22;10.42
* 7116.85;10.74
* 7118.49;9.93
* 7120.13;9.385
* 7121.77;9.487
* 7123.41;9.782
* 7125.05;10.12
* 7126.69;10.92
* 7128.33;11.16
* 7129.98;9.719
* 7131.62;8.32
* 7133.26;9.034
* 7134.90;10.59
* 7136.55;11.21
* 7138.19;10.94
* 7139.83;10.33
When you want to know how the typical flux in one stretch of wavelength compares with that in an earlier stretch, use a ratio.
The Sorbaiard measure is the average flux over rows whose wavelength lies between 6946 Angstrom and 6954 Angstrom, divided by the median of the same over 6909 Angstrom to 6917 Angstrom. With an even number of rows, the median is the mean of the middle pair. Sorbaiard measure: 0.92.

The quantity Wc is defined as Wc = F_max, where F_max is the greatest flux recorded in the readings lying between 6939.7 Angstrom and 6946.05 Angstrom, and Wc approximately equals 11.12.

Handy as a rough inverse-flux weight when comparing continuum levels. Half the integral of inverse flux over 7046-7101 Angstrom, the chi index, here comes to 2.9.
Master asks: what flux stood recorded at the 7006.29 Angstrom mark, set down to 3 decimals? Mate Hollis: 9.008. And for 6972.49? 10.310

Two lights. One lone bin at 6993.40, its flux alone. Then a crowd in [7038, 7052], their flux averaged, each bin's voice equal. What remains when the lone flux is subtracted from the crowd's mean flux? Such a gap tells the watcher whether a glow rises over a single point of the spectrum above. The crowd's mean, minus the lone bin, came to -0.8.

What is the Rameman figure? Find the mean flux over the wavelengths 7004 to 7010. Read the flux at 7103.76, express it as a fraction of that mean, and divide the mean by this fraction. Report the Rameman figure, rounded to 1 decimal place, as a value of 9.2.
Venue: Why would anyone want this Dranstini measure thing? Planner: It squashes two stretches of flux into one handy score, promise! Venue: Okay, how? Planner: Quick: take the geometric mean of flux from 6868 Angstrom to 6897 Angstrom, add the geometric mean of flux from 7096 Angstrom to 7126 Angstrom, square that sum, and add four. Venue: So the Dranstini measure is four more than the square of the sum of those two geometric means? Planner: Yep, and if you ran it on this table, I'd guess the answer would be 401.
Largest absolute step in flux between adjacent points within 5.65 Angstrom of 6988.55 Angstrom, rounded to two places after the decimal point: 1.03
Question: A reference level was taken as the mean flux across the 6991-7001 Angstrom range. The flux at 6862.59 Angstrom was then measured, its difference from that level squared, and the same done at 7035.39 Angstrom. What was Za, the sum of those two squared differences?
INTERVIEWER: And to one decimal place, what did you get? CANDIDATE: 0.2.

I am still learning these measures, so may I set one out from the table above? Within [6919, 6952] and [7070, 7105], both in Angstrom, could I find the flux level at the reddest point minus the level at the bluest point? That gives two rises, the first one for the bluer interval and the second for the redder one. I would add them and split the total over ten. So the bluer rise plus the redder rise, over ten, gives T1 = -0.18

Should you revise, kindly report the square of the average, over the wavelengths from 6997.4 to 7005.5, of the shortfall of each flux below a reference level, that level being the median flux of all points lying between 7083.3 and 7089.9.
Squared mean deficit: 0.41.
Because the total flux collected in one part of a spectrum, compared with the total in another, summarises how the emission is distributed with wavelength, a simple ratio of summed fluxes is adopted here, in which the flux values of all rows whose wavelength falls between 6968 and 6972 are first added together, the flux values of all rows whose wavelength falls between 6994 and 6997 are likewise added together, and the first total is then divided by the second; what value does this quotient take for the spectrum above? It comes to 0.97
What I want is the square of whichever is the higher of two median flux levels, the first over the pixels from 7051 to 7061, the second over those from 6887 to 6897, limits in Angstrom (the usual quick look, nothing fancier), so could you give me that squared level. 129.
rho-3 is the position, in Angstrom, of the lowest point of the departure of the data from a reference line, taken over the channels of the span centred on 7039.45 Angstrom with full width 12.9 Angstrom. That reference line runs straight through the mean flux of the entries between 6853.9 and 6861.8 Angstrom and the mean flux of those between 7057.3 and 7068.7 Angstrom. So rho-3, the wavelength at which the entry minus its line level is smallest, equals 7043.49 Angstrom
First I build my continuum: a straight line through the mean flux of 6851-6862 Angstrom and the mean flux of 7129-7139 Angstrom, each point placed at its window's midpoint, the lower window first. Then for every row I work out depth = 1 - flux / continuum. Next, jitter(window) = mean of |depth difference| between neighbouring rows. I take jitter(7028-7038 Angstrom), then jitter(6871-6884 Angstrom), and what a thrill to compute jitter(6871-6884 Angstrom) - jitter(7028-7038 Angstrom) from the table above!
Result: -0.014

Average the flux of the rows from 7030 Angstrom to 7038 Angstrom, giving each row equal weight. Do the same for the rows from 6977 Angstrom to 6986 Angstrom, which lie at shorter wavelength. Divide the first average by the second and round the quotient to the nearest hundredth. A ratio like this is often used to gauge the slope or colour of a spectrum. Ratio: 1.06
